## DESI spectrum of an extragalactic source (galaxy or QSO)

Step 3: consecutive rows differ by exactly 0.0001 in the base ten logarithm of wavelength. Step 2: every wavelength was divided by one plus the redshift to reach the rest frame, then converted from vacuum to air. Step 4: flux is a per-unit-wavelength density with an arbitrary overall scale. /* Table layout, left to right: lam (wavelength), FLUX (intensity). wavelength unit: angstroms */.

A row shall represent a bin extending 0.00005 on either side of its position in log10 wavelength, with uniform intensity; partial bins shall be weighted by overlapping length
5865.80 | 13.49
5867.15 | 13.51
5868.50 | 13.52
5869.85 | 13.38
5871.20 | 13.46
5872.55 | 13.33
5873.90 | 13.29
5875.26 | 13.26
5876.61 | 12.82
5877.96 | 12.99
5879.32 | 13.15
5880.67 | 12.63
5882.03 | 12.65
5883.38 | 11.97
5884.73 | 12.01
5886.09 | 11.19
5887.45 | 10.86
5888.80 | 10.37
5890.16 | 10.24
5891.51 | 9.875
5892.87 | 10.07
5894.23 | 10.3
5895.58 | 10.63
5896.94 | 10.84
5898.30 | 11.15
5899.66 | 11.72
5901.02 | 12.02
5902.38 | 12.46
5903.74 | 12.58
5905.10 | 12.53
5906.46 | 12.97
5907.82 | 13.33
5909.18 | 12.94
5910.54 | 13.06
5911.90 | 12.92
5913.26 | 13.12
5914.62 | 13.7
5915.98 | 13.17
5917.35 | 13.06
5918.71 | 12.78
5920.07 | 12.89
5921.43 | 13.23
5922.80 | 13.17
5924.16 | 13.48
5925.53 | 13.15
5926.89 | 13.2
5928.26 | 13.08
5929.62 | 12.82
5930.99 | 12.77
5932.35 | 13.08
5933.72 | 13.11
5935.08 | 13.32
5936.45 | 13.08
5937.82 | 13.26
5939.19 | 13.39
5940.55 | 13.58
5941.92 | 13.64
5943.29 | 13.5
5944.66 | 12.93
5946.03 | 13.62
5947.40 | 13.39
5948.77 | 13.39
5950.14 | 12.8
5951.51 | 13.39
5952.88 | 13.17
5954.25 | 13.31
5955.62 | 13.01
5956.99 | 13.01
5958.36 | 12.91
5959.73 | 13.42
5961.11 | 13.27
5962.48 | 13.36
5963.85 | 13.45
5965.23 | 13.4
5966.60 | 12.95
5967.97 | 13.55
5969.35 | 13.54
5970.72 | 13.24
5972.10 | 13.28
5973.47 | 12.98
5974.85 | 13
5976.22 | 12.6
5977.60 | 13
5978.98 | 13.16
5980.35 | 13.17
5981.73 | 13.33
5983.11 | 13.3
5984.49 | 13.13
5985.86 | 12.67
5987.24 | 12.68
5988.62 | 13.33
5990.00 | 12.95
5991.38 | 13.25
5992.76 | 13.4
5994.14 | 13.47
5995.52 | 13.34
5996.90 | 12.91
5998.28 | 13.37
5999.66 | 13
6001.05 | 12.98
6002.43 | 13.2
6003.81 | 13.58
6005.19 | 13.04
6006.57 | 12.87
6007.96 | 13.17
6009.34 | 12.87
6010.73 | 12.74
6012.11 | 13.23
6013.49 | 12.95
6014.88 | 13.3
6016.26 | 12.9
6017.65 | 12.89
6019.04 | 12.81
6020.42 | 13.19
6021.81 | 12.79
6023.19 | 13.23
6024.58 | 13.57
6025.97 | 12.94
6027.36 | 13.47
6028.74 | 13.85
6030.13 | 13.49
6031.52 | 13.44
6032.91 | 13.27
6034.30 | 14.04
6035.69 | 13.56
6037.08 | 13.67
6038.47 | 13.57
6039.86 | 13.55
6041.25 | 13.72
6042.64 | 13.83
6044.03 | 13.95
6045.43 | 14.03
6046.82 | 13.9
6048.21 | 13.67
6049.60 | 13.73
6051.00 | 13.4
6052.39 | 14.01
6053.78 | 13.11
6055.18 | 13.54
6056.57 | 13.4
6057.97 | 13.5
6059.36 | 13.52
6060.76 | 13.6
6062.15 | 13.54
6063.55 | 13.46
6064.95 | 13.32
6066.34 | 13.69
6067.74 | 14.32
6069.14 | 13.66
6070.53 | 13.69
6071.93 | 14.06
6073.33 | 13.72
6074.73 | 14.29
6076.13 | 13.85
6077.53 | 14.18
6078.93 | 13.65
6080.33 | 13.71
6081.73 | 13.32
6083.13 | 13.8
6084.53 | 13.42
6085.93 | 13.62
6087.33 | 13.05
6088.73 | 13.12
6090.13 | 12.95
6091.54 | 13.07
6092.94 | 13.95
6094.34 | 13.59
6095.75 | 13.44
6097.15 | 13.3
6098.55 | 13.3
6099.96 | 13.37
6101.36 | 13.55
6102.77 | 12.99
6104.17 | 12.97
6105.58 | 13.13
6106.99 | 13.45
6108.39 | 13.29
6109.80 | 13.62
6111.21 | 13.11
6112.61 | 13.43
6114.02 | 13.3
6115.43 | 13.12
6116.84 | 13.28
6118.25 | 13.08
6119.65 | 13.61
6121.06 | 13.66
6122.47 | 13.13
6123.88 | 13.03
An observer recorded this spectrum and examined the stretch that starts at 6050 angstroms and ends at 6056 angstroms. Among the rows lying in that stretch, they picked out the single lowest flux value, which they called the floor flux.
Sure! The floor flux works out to 13.11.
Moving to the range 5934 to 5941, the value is 13.08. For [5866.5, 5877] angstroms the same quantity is 12.82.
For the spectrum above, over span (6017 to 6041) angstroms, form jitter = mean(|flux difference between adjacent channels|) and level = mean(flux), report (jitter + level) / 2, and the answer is 6.85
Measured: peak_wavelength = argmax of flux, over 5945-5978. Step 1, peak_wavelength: 5946.03 angstroms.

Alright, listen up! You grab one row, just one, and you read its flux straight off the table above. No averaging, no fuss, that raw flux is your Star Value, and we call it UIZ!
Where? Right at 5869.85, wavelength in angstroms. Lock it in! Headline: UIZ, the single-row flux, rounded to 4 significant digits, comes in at 13.38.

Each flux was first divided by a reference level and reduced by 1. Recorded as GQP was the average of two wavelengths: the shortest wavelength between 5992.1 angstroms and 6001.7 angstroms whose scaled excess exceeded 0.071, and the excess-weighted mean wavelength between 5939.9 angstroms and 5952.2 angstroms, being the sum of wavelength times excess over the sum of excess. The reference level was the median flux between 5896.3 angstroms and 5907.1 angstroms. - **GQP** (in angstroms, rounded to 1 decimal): 5969.2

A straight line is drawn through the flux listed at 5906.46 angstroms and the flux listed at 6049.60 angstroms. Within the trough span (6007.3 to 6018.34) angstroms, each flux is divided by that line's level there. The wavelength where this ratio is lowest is 6010.73 angstroms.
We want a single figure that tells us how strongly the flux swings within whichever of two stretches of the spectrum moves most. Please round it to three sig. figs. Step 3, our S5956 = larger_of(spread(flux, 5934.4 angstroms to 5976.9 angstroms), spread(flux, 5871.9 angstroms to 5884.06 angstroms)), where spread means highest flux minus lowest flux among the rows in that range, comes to 1.36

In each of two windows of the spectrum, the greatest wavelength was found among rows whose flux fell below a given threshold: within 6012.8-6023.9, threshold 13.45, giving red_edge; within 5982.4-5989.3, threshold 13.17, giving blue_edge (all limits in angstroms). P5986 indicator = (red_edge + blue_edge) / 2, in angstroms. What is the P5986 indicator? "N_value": 6005.2 angstroms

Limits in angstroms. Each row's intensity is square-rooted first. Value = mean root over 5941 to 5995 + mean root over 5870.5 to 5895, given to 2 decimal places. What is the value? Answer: 7.08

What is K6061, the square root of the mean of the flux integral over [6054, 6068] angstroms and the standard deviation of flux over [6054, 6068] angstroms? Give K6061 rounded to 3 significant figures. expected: 9.74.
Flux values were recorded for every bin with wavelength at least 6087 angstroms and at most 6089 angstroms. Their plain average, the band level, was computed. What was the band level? 13.1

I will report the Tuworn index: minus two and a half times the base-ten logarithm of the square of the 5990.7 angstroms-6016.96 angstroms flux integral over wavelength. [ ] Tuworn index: -12.7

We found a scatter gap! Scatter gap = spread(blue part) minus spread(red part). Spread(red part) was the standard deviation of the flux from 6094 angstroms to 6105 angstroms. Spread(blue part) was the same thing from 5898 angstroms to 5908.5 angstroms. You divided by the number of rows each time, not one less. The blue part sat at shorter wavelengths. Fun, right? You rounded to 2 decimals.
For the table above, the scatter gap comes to 0.43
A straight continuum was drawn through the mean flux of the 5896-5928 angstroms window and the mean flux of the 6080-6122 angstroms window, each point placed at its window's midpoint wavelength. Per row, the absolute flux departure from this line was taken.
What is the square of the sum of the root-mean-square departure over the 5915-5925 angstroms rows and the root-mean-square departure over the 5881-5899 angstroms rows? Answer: 5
